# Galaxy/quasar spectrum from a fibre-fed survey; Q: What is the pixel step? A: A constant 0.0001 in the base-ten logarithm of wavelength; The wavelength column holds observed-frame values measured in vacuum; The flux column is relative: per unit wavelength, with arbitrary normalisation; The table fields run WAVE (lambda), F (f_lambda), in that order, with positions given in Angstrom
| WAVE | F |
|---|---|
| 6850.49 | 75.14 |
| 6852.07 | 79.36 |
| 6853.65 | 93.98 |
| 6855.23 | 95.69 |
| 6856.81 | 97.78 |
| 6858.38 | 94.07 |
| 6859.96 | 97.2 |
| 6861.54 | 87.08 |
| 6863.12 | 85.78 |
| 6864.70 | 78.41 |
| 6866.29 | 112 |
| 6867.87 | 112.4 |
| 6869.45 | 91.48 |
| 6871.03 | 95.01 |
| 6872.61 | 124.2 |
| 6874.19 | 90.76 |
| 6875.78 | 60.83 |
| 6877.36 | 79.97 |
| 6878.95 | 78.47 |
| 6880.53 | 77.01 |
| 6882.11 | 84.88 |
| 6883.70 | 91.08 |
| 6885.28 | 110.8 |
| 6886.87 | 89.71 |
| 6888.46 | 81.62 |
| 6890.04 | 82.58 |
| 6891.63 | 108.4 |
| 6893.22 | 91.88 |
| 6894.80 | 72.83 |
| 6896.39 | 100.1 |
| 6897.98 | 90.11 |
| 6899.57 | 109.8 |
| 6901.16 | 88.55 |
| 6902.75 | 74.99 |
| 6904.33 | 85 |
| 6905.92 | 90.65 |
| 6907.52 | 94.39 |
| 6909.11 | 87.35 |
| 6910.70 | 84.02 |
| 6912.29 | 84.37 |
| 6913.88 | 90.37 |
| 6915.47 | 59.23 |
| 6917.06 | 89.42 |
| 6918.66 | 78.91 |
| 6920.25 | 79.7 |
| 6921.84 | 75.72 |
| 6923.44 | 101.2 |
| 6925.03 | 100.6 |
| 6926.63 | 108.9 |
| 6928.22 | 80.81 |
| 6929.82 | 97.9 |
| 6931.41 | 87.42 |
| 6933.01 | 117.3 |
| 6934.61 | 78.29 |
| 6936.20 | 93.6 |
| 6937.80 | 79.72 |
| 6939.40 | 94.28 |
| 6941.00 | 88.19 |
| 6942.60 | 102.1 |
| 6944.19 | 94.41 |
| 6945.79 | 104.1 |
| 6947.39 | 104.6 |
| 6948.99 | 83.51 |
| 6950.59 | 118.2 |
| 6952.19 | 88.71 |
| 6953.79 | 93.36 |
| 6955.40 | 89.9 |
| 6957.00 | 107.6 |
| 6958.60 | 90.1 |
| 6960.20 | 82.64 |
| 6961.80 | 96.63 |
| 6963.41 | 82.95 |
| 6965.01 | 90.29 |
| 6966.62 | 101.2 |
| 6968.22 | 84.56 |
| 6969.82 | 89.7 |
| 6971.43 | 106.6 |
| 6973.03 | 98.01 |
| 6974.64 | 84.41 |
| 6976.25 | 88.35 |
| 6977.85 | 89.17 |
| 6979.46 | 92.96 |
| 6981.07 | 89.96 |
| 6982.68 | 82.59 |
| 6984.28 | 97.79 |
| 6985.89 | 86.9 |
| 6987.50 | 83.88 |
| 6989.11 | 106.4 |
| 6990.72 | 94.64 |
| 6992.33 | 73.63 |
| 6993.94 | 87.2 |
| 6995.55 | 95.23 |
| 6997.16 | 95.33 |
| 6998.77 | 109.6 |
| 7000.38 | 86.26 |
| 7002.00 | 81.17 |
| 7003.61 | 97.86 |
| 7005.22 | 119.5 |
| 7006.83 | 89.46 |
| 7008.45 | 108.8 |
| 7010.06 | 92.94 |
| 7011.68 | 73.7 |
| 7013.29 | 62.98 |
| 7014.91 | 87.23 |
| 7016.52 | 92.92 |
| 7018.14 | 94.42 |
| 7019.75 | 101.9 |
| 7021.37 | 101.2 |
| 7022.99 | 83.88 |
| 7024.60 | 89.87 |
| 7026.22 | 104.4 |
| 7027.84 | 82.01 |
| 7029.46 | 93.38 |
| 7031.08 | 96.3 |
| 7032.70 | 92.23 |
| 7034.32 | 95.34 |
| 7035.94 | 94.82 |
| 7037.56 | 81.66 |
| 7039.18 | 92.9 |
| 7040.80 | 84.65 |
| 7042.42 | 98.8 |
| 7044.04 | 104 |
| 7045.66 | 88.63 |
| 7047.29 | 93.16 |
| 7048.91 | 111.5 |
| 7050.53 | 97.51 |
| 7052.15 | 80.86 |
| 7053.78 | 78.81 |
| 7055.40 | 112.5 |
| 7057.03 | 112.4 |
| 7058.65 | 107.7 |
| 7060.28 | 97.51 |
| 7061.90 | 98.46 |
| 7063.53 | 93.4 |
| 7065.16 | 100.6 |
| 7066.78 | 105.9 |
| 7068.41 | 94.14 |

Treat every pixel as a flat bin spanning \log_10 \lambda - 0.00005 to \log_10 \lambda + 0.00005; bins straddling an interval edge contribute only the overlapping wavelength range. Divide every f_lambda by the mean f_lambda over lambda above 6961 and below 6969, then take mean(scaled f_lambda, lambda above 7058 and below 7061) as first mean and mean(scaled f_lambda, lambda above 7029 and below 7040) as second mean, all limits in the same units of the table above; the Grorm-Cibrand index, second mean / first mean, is 0.90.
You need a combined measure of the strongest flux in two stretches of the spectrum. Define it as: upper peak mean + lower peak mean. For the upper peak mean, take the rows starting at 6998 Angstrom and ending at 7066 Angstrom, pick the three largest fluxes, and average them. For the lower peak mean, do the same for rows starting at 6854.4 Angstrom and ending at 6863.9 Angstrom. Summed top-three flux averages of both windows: 212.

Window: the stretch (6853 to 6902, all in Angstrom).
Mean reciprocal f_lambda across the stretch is 0.0111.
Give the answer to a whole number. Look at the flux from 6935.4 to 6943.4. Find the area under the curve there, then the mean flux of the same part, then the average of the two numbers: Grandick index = 412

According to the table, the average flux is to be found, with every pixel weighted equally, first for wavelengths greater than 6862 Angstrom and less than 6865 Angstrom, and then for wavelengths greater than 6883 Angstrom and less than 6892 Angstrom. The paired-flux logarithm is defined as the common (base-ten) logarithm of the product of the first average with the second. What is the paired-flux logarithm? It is 3.89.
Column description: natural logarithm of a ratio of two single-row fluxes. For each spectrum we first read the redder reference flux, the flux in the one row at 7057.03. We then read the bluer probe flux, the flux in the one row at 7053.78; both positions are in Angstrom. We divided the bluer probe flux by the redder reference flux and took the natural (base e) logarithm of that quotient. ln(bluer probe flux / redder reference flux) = -0.36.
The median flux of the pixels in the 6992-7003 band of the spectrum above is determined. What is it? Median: 87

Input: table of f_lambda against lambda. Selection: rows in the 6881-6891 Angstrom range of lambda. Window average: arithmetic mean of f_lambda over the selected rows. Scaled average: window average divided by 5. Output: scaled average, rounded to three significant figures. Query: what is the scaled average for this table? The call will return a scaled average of 18.0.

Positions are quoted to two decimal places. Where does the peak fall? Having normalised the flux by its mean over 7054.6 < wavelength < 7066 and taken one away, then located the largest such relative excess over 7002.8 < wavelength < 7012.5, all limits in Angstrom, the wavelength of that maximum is 7005.22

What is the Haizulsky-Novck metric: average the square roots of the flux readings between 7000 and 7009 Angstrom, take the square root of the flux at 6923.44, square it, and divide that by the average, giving 10.3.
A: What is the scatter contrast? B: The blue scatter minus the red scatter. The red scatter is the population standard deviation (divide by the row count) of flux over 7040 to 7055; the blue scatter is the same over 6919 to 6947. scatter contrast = 1.3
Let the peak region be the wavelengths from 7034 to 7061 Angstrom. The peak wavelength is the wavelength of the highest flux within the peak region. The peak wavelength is 7055.40 Angstrom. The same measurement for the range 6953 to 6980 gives 6957.00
